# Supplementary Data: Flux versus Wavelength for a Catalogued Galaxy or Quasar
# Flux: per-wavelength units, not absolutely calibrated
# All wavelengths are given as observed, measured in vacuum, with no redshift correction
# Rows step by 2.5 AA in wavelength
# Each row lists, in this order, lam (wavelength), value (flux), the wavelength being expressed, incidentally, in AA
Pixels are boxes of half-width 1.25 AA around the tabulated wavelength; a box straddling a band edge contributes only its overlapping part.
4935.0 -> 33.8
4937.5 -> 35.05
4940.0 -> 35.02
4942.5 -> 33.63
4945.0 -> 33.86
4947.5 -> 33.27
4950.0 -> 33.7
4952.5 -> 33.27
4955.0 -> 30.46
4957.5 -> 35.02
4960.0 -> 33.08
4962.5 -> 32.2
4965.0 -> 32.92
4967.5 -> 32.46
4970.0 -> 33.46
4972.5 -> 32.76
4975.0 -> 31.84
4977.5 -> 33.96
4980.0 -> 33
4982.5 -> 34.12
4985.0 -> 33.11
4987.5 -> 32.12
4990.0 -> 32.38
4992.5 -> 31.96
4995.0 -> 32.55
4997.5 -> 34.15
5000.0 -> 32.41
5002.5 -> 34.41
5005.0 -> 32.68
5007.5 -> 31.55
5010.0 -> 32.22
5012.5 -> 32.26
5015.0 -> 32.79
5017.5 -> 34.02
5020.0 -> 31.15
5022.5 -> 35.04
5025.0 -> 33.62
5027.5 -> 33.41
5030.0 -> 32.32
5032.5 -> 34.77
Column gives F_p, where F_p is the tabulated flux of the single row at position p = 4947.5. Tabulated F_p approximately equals 33.27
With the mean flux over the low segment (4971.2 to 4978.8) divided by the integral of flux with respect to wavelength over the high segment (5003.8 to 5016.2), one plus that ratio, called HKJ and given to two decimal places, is 1.08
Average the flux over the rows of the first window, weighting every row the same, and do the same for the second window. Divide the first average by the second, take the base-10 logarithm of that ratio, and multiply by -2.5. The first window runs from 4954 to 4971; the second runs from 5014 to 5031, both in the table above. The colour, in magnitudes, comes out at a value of 0.013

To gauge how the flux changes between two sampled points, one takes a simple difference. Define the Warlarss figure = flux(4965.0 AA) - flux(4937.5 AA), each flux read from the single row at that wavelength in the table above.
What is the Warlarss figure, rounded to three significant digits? -2.13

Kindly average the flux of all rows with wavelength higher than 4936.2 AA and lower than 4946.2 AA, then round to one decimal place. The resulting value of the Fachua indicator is 34.4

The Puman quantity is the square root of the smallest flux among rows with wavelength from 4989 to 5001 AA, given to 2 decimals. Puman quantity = 5.65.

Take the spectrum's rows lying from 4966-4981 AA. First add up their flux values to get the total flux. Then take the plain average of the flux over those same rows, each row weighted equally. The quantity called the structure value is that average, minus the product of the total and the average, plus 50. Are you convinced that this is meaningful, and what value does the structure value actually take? -6417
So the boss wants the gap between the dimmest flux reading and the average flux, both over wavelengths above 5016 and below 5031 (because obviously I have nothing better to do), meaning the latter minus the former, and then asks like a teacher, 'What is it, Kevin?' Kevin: 2.1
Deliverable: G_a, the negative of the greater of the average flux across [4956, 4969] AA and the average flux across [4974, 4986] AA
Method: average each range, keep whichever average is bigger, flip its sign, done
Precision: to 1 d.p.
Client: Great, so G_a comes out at -33.2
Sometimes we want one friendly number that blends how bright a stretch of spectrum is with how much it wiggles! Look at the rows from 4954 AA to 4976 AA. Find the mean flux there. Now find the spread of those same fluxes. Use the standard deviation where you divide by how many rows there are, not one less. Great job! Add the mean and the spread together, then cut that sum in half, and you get 16.9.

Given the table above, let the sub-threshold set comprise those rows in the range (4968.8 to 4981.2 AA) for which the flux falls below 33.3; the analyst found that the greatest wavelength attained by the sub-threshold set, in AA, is 4980.0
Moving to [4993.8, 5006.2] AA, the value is 5005.0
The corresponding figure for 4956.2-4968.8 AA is 4967.5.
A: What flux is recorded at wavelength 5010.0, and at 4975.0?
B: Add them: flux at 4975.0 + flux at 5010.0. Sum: 64.1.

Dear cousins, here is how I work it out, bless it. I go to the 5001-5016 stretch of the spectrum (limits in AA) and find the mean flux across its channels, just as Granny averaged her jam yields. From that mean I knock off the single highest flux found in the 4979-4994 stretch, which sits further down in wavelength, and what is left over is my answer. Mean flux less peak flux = -1.5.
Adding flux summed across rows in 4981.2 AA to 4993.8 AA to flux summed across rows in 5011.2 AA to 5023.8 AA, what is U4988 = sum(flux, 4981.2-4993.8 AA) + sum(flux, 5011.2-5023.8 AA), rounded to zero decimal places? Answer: 329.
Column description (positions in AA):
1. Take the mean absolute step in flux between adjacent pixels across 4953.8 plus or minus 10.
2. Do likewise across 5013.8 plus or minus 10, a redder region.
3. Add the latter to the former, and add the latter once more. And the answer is 4.6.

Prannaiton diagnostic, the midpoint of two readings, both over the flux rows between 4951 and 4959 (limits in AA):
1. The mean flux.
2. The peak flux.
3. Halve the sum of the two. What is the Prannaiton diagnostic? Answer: 34.0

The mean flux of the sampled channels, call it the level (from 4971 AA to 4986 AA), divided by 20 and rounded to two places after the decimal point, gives 1.66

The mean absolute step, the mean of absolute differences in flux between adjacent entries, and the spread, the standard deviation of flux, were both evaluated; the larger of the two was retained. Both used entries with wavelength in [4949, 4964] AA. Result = 2.12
